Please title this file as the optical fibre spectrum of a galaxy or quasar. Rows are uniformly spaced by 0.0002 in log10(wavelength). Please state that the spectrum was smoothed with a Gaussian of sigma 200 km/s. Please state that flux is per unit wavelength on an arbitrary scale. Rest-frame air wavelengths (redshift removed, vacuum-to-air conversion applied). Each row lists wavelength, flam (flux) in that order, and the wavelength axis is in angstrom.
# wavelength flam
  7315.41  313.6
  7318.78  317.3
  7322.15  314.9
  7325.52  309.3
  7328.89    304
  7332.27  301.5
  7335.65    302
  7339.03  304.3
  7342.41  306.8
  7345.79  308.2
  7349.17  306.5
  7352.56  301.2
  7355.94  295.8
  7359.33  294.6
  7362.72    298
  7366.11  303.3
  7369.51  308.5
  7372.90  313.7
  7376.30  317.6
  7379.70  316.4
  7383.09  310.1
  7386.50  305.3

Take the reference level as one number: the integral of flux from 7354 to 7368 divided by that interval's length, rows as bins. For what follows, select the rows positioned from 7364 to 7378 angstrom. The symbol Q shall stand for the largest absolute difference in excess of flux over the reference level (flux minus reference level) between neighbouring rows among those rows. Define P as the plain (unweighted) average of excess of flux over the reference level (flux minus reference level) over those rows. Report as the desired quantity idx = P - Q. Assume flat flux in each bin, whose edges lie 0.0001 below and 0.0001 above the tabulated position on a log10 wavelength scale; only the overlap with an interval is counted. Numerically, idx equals 7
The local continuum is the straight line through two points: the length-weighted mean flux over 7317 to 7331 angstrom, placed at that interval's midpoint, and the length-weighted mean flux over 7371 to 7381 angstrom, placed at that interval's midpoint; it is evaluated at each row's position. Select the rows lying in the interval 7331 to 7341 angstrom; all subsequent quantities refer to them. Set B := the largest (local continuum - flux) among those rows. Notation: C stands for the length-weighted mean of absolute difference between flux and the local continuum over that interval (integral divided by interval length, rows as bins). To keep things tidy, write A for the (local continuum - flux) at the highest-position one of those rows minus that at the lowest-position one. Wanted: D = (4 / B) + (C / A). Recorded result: -4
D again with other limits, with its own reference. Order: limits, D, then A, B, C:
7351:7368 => -17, -1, 19.6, 16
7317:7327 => 2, 9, 2.0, 4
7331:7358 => 1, 8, 18.1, 10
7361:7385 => 0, -10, 16.5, 6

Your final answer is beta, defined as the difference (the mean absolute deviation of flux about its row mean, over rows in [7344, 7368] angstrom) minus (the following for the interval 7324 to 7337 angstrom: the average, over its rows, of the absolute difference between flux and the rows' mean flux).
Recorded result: 1.7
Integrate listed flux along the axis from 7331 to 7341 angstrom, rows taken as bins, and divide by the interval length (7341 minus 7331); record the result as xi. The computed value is 302.7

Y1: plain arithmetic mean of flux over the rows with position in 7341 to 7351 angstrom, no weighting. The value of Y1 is 307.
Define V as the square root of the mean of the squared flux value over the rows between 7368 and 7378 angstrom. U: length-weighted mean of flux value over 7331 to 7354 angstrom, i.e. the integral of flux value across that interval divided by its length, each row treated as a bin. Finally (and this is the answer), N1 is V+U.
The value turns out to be 618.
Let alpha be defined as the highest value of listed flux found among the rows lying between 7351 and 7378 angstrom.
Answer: 317.6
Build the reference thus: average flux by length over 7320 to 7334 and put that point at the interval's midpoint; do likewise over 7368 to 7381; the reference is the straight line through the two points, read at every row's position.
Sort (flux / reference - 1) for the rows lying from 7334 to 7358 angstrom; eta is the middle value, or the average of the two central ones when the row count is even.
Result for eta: -0.016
